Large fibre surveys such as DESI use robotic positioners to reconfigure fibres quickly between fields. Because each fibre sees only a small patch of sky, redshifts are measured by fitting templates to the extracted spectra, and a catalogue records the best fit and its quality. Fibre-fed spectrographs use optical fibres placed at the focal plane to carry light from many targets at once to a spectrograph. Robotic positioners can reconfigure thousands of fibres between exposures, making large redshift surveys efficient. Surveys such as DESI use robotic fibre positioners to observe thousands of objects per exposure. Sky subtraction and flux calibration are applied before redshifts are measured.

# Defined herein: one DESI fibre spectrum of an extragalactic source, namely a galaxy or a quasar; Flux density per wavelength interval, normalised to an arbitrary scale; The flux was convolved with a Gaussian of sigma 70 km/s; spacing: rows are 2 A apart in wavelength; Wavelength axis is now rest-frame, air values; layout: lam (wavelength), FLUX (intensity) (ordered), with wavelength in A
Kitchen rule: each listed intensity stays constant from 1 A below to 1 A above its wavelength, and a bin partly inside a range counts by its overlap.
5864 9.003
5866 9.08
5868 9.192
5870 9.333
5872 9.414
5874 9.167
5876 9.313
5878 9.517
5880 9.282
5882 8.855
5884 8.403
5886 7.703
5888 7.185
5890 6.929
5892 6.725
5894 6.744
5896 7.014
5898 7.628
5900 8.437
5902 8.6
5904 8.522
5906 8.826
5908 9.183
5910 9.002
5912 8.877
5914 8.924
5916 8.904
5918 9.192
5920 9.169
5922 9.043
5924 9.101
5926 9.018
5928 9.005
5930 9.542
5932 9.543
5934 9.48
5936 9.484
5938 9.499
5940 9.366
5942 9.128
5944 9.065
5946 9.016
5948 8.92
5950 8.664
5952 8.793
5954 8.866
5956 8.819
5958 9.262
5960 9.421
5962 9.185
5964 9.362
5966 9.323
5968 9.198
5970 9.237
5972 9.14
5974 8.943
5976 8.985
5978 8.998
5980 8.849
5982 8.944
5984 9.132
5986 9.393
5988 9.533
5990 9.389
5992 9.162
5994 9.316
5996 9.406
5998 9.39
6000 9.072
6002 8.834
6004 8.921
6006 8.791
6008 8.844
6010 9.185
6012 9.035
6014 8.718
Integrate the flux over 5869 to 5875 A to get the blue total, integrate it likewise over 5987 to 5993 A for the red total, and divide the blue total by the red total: 0.99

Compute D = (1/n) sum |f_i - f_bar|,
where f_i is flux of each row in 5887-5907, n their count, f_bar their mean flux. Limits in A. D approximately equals 0.748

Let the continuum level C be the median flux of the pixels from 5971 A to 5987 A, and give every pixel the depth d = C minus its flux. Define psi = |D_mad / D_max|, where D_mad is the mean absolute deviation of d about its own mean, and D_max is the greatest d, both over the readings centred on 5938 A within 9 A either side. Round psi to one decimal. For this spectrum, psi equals 7.5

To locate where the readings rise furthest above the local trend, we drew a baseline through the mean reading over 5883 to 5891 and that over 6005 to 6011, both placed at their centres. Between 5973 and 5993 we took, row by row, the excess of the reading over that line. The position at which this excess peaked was 5988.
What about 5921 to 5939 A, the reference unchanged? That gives 5930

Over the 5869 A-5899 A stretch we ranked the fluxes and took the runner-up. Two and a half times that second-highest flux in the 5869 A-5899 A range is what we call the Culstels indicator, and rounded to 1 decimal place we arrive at 23.5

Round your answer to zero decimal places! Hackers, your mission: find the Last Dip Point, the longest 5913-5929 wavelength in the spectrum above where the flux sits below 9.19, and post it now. 5928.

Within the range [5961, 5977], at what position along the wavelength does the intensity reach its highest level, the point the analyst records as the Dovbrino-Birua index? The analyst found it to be 5964 A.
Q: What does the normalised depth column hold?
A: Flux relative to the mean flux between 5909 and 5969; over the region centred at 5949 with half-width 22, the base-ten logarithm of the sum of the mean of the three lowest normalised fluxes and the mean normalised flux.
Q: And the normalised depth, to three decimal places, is 0.293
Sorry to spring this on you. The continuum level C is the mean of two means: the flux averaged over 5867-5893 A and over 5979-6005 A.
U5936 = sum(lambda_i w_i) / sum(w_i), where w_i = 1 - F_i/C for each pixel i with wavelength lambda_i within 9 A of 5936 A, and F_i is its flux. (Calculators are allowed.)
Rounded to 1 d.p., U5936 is 5935.4 A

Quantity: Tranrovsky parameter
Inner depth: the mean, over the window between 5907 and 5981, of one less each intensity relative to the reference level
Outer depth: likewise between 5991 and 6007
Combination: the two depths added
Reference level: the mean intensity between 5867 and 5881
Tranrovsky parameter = 0.04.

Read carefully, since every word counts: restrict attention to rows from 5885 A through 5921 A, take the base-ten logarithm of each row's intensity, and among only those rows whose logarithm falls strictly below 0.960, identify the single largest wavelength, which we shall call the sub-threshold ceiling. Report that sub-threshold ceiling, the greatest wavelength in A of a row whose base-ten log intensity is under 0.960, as 5916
